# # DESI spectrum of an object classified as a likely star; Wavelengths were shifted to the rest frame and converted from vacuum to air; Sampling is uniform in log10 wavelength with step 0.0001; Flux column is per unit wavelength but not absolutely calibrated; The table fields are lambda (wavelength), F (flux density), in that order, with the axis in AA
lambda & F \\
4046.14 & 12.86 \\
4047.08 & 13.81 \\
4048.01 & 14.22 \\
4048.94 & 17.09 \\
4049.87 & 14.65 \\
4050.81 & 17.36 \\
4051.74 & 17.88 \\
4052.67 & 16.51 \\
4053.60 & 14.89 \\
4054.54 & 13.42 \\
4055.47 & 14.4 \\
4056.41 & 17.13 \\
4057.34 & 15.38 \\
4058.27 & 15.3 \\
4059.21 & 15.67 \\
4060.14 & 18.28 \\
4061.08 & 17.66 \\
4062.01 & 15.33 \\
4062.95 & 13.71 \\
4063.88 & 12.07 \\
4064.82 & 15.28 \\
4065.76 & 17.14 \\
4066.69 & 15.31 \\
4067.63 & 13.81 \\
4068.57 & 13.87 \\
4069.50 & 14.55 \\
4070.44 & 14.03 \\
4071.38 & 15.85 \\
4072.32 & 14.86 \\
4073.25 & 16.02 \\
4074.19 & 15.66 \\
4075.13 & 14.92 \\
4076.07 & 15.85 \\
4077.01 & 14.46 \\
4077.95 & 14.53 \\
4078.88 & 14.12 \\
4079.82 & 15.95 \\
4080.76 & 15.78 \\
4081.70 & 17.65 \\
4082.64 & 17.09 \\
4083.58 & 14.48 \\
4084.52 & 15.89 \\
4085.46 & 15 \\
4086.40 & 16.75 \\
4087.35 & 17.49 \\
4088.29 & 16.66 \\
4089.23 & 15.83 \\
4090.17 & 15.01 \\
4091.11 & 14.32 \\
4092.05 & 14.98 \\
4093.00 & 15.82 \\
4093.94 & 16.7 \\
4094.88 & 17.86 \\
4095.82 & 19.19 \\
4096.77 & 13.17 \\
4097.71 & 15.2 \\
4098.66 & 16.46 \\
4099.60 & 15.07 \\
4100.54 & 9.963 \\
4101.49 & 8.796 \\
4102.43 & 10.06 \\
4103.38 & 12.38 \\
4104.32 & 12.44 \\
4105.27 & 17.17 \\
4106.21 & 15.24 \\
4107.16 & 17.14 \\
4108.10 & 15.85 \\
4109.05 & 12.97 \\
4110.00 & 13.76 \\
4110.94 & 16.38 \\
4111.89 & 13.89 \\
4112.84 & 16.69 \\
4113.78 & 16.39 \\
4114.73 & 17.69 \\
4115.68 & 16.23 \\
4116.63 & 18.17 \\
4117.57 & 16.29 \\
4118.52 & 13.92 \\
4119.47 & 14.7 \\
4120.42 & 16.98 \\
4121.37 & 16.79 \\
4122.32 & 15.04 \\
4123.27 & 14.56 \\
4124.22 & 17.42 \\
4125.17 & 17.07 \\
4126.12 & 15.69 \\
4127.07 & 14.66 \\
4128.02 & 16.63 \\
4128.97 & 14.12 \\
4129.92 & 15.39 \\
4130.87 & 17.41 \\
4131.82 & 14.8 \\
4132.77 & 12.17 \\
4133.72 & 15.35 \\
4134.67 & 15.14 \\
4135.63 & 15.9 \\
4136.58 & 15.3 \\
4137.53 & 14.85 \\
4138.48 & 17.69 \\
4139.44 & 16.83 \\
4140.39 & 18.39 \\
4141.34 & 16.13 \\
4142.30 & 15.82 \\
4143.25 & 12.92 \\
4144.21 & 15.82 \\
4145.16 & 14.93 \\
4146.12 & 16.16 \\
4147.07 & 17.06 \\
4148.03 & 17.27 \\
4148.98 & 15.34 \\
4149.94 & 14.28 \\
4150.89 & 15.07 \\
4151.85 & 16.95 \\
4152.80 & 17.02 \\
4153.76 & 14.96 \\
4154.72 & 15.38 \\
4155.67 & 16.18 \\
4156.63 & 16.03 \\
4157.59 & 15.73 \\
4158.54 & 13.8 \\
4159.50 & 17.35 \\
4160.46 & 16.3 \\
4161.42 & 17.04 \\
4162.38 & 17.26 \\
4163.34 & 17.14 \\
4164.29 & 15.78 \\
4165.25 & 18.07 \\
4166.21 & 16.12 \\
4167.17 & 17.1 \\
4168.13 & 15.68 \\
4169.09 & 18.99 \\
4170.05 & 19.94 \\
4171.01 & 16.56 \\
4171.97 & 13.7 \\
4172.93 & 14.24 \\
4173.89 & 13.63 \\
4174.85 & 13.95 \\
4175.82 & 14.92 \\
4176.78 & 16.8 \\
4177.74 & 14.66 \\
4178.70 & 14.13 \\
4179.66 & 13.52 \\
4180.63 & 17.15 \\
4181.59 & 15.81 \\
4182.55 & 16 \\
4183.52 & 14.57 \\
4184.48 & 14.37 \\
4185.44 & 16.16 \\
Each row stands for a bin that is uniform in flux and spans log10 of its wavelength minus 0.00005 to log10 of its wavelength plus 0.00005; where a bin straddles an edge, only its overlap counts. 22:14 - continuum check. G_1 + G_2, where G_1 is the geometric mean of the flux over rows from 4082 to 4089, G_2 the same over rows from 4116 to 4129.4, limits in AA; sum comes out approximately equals 32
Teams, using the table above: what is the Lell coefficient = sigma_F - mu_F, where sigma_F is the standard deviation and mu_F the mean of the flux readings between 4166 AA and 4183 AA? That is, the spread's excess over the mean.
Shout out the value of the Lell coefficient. -13.9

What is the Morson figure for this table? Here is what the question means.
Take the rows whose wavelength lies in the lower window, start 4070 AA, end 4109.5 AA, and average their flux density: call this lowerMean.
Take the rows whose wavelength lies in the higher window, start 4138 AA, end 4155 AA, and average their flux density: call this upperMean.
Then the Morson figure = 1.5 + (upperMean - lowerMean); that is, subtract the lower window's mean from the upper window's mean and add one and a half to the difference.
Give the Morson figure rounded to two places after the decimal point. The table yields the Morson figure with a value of 2.39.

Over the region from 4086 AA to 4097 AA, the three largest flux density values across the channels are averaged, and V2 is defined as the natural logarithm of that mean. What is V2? 2.90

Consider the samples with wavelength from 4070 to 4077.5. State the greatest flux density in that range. 16.02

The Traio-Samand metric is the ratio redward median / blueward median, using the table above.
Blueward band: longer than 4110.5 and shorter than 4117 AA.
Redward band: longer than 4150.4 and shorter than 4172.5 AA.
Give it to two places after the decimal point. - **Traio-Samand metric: 0.99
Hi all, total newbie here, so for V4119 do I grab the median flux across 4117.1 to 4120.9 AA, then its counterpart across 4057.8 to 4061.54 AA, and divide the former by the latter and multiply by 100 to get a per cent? 93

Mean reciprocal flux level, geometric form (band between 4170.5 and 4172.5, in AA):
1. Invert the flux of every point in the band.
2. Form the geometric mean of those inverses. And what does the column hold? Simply 0.066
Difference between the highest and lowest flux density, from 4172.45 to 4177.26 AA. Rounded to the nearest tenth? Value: 3.2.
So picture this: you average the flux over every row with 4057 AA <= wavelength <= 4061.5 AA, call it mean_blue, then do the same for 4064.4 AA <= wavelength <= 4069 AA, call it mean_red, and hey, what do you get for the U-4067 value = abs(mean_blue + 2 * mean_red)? 46.6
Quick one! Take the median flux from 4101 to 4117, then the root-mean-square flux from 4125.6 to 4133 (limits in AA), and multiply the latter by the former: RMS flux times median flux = 241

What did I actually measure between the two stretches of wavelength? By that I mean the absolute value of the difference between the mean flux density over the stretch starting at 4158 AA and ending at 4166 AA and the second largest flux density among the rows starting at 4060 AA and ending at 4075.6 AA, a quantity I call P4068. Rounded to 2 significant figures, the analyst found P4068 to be 1.1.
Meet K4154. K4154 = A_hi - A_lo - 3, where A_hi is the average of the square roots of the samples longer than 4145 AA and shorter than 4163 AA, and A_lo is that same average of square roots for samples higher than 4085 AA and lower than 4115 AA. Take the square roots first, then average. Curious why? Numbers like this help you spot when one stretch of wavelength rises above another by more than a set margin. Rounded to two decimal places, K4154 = -2.87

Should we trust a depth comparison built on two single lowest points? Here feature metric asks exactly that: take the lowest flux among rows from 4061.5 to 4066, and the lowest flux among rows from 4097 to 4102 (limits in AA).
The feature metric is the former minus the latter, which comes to 3.3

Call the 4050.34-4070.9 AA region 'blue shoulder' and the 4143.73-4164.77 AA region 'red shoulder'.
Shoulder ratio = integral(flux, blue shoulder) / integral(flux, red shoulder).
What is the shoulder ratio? 0.939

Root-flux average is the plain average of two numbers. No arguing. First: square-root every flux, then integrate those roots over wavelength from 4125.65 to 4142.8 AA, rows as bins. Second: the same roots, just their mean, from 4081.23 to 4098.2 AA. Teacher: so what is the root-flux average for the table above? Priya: 35.9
